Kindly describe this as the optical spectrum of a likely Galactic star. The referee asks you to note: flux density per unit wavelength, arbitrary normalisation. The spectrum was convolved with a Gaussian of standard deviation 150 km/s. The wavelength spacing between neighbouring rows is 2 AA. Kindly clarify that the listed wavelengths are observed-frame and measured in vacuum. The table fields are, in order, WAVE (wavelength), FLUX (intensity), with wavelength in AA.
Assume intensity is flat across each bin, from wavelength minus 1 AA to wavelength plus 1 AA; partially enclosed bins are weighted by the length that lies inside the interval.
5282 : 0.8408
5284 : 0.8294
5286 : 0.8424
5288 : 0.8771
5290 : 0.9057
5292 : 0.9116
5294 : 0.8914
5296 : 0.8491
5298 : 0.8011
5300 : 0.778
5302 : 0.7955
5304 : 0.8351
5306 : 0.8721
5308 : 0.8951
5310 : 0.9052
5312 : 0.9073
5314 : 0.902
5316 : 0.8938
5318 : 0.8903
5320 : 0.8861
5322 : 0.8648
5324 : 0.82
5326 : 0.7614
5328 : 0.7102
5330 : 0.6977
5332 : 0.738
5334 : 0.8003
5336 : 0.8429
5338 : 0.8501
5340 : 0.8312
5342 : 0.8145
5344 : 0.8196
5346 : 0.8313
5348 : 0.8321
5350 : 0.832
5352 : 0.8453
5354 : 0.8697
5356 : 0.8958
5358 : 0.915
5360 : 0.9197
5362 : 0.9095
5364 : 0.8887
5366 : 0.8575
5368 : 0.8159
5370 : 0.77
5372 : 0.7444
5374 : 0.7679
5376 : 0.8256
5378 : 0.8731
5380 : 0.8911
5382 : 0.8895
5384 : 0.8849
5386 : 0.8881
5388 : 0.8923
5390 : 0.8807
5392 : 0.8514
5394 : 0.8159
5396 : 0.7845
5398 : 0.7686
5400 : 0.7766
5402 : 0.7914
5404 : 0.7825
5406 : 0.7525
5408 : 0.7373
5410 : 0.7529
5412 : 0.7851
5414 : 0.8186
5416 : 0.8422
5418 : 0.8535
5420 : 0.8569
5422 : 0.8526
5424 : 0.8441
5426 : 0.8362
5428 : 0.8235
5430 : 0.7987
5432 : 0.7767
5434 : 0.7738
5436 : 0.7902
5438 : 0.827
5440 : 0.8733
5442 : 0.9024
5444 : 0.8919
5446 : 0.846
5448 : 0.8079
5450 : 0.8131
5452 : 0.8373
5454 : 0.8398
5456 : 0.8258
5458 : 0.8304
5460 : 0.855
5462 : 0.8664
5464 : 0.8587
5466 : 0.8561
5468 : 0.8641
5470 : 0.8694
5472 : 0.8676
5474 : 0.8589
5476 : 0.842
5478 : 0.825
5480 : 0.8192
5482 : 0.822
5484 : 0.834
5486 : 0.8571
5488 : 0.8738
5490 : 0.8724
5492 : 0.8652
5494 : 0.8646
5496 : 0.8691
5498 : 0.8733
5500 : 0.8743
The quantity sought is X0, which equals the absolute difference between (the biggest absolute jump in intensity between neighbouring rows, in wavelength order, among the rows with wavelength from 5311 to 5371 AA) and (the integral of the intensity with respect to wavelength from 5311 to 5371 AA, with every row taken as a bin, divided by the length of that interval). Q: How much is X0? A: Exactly 0.78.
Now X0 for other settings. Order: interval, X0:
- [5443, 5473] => 0.80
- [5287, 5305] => 0.80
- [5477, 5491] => 0.82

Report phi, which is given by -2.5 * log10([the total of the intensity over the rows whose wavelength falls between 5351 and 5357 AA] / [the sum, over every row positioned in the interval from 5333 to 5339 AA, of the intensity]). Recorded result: -0.05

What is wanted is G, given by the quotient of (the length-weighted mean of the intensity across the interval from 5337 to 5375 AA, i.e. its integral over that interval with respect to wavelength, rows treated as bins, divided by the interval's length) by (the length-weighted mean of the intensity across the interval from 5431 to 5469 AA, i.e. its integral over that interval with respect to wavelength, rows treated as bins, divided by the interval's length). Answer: 1.00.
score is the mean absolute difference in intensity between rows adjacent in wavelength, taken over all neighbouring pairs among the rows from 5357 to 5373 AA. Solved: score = 0.026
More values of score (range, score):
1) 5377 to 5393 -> 0.010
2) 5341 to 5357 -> 0.012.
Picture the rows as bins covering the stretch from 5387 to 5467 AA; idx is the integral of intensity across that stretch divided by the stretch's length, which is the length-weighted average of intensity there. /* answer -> 0.824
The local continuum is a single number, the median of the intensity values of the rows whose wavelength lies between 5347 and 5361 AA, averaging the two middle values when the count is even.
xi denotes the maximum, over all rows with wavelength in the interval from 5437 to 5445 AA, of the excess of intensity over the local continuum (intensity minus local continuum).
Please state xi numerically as 0.033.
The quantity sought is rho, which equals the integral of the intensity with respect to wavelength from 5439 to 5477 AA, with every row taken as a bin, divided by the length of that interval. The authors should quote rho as 0.853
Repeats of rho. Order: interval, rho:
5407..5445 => 0.823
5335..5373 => 0.847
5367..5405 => 0.826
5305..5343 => 0.836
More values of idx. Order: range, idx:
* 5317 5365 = 0.836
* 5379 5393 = 0.883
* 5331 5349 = 0.818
